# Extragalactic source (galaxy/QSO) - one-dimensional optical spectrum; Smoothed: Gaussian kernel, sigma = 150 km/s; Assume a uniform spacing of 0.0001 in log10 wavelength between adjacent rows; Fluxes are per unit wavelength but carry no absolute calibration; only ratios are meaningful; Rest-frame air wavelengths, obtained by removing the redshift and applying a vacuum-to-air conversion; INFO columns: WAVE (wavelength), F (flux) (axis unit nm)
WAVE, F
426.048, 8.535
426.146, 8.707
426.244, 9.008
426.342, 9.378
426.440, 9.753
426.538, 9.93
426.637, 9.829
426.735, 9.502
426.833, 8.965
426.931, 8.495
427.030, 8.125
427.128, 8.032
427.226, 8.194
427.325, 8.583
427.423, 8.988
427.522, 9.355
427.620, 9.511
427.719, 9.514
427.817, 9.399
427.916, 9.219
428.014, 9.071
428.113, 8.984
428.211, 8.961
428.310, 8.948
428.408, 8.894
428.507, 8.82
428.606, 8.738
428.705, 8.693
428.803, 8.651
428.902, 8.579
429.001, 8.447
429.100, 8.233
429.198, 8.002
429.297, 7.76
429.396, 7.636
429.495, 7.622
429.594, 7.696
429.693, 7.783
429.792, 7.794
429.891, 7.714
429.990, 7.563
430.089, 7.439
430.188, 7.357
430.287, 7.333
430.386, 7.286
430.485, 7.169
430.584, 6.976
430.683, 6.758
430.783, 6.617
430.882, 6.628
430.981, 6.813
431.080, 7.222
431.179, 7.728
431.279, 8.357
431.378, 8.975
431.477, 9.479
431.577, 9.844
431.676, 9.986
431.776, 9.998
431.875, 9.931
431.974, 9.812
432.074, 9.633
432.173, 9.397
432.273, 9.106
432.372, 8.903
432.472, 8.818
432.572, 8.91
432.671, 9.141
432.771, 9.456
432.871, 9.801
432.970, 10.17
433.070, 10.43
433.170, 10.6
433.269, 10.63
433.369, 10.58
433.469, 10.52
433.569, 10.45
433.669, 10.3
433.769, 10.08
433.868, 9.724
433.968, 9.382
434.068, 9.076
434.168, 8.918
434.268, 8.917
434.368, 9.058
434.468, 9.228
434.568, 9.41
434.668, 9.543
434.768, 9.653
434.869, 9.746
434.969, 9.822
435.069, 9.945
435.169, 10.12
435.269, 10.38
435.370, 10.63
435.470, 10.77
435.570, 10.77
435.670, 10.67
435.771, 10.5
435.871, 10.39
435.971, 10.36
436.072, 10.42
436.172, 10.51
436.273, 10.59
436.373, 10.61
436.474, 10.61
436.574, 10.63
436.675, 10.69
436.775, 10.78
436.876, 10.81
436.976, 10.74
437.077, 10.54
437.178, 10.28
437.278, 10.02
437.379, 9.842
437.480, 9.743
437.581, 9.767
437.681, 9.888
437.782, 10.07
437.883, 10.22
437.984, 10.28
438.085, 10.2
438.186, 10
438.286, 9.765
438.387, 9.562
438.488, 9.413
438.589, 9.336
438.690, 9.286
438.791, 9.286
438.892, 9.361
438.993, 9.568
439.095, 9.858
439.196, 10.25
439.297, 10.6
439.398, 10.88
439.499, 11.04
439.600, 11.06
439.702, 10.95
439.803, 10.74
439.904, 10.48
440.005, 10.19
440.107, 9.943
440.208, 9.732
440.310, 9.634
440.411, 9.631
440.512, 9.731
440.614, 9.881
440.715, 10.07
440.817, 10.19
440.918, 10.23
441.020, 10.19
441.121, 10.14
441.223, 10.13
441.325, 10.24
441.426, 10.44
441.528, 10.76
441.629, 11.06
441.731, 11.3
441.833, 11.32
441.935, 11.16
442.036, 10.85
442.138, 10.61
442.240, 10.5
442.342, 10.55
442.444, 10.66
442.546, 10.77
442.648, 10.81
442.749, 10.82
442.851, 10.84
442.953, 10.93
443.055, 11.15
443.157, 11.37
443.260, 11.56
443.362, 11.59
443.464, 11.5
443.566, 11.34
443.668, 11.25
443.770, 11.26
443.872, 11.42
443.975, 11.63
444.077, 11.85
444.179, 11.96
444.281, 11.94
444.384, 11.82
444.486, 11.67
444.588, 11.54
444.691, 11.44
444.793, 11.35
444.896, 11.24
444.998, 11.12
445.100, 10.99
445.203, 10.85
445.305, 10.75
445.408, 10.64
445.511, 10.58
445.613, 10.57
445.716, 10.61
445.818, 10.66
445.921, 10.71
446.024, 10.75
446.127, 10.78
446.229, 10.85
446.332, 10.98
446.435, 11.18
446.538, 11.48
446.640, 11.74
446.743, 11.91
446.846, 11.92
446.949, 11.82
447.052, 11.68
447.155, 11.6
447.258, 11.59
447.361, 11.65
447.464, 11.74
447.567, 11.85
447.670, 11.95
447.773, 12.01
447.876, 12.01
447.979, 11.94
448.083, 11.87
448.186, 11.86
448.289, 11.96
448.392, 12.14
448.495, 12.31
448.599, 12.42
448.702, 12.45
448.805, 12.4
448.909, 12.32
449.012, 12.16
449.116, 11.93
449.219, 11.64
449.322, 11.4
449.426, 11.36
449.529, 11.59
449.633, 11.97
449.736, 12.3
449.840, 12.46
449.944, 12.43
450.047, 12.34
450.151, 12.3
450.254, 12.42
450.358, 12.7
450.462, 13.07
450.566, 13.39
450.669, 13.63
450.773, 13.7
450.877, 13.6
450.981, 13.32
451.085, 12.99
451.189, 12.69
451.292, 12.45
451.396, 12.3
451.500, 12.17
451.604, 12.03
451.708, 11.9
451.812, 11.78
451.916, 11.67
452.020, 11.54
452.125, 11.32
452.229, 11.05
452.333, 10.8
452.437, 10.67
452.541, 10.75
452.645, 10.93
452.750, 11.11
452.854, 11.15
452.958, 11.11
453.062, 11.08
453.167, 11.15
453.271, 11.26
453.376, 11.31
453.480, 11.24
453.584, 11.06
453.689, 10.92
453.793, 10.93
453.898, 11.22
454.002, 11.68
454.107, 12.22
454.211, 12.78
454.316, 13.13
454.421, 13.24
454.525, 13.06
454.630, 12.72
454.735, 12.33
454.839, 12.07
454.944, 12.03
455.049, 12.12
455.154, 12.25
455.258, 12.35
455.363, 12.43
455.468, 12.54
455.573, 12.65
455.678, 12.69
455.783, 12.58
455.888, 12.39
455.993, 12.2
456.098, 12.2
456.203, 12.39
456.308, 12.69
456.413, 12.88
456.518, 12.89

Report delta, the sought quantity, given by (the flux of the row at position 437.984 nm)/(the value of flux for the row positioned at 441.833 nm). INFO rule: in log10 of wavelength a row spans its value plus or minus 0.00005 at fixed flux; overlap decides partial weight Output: 0.91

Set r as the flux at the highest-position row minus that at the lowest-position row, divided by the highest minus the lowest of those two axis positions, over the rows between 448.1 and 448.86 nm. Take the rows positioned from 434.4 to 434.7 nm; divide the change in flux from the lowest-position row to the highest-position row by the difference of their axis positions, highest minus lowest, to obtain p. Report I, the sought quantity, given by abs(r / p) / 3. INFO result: 0.2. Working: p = 1.6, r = 0.9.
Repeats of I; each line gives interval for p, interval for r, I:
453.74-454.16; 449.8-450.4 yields 0.0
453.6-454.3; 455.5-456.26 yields 0.0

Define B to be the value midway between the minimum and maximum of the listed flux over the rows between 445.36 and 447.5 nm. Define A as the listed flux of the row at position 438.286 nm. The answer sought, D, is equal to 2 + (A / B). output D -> 2.9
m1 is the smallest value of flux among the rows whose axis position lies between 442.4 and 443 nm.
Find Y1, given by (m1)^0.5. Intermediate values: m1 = 10.66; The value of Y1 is 3.3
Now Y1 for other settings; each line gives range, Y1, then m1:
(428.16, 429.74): 2.8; 7.622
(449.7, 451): 3.5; 12.3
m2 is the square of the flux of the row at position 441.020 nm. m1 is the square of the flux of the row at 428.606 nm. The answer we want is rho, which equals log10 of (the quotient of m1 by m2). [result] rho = -0.13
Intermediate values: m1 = 76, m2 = 104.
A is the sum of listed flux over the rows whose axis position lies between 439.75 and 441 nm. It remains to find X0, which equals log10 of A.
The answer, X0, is 2.08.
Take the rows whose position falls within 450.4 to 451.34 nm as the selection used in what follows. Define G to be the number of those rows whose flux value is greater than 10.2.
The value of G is 9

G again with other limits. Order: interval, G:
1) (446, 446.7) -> 7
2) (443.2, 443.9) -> 7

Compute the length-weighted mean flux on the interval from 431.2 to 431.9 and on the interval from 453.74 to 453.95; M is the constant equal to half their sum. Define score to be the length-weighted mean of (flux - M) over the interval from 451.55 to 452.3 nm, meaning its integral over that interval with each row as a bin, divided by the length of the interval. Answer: 1.3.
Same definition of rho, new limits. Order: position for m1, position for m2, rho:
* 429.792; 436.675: -0.27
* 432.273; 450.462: -0.31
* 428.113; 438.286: -0.07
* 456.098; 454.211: -0.04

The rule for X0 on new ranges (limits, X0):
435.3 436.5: 2.10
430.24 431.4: 1.94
